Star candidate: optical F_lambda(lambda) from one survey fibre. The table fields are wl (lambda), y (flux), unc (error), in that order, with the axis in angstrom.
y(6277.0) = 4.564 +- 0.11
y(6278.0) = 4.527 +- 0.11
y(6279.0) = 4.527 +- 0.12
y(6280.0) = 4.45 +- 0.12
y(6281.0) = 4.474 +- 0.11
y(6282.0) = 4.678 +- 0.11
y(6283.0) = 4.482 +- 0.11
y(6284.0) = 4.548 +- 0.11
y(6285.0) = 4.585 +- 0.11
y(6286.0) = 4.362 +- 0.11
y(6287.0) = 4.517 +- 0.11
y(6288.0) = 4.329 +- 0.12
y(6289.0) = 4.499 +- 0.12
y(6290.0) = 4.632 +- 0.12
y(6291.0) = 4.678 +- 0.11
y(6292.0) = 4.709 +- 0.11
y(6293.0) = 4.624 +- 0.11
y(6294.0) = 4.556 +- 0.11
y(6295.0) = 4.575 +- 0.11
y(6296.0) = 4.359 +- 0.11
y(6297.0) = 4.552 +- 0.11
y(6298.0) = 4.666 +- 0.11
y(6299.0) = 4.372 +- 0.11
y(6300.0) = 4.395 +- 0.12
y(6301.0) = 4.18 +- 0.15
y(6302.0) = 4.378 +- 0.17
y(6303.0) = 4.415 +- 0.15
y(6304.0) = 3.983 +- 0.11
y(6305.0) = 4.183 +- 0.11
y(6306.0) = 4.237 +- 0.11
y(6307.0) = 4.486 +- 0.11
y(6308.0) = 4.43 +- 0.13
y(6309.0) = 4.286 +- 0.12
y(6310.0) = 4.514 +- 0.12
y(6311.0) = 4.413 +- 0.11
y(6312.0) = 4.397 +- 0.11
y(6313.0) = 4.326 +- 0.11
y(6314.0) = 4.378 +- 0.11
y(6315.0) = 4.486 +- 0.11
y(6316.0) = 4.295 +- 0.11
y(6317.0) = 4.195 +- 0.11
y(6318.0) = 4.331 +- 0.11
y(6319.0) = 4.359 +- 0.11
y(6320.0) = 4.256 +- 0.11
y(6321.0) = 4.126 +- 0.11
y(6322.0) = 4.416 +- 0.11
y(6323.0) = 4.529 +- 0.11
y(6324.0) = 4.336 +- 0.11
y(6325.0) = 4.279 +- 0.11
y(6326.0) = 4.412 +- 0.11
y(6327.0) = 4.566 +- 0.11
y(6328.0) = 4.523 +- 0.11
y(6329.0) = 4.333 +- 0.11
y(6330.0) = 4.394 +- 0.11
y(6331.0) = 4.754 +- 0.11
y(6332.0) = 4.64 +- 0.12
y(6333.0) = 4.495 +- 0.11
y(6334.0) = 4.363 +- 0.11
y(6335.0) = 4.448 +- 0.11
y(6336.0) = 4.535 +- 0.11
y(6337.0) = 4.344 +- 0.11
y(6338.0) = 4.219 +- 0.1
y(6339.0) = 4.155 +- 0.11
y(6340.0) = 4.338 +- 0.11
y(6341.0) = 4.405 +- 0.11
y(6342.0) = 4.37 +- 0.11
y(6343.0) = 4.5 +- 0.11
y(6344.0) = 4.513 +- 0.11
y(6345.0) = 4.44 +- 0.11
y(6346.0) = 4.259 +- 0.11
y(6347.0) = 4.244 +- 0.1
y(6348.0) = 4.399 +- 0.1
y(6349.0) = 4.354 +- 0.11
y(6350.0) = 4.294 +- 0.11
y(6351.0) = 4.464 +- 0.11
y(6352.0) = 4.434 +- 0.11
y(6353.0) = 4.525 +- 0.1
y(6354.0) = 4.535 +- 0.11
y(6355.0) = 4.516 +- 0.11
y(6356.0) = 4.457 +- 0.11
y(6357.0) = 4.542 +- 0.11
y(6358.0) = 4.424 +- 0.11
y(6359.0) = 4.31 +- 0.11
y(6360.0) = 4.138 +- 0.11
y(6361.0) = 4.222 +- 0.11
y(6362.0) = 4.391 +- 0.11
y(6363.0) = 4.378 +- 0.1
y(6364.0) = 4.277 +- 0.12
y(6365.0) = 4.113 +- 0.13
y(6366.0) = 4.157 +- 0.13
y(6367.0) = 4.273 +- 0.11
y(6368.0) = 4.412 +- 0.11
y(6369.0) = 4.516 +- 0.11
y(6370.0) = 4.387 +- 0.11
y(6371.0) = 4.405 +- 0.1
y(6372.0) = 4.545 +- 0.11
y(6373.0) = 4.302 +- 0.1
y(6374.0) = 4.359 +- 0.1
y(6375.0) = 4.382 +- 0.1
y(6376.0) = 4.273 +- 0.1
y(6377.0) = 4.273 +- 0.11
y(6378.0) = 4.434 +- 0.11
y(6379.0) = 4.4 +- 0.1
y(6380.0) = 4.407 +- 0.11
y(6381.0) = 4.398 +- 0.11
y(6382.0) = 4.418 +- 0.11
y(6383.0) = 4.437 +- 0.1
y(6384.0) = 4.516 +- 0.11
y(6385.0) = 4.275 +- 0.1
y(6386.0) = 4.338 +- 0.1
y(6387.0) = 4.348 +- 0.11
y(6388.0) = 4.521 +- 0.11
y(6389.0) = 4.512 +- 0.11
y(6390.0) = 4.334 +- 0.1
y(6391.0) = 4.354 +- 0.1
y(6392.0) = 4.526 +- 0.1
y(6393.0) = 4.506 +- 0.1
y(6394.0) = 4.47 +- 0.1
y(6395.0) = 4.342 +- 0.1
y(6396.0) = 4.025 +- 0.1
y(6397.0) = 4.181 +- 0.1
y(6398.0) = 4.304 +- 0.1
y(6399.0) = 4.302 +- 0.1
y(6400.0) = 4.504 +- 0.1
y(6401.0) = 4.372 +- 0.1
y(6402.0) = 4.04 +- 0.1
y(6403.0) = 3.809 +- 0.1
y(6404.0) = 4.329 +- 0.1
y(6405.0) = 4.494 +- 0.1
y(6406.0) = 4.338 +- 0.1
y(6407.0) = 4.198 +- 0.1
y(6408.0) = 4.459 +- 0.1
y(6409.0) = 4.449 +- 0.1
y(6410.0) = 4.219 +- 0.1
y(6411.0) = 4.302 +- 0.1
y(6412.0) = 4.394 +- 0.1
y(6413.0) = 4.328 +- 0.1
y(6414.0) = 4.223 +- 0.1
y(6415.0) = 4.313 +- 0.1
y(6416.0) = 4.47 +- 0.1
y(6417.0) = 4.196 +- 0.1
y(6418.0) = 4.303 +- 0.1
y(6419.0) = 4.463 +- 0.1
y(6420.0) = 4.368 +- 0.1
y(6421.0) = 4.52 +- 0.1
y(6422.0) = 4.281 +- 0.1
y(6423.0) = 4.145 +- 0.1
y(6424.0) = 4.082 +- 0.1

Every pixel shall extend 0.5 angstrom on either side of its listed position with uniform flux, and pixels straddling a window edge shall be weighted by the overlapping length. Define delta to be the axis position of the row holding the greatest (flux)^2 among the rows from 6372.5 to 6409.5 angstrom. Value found 6392.0 angstrom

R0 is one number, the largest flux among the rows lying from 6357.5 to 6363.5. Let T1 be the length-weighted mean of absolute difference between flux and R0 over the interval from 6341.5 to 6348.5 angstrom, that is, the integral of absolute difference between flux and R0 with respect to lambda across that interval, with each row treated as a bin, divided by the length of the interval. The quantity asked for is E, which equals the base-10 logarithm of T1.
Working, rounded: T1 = 0.09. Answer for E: -1.06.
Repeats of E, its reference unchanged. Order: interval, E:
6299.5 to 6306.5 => -0.77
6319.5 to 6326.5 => -0.93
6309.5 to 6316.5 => -1.18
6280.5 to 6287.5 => -0.94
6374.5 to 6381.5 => -1.22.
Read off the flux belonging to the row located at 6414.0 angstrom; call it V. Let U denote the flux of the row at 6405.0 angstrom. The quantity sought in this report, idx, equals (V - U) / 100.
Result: -0.0027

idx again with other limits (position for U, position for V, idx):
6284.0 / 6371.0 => -0.0014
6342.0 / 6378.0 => 0.0006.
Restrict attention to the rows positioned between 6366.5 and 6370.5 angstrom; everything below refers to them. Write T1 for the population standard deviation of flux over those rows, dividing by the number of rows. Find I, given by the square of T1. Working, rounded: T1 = 0.086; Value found 0.007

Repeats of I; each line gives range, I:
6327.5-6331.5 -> 0.026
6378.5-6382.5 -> 0.000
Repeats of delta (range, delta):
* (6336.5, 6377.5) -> 6372.0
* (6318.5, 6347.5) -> 6331.0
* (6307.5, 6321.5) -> 6310.0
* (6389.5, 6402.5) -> 6392.0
